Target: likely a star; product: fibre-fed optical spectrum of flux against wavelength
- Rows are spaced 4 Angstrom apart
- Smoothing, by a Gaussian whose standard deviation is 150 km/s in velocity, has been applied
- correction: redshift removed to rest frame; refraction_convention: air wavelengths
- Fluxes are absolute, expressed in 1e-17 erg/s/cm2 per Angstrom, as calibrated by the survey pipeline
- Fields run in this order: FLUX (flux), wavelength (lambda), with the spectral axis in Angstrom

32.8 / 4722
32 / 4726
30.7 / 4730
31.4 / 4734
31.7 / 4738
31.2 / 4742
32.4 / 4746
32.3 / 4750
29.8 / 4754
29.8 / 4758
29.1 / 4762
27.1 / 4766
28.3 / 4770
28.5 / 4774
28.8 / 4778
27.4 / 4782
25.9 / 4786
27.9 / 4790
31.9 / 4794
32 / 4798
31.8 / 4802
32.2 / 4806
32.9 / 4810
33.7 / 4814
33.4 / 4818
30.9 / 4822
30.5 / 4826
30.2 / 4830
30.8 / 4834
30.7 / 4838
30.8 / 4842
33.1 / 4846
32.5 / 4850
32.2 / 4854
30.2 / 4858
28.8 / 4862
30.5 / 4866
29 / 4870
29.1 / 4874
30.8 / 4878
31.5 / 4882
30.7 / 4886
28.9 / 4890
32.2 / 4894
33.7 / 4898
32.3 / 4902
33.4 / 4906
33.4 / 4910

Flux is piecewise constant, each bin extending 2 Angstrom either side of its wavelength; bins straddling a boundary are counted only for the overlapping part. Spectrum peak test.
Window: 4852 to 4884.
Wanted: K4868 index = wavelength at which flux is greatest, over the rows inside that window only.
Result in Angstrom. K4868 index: 4854 Angstrom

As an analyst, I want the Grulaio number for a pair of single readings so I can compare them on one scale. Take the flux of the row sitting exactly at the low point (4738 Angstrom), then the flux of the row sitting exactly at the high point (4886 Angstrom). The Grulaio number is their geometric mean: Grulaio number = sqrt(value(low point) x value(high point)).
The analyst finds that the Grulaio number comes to 31.2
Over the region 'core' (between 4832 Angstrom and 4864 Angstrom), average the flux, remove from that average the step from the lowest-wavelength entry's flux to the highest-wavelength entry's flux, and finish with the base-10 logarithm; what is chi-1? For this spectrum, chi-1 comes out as 1.520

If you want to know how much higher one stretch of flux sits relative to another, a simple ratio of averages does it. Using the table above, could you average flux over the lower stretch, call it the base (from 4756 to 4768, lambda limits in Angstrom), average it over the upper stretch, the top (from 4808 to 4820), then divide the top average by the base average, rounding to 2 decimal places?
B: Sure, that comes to 1.16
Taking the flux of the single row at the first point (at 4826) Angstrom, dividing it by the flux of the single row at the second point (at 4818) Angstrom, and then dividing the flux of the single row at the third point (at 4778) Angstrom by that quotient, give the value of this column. 32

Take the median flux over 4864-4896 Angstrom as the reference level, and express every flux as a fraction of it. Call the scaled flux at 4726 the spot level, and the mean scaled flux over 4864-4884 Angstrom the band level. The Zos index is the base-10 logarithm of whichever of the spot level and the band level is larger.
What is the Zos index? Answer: 0.019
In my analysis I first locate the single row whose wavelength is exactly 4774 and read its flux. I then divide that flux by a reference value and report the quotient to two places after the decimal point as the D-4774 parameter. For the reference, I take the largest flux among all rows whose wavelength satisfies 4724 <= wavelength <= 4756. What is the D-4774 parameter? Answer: 0.88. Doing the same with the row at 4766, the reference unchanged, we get 0.84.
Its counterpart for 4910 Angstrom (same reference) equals 1.03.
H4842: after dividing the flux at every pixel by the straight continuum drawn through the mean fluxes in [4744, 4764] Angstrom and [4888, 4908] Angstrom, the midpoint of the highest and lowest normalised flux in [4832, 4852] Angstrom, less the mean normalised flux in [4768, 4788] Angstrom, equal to 0.11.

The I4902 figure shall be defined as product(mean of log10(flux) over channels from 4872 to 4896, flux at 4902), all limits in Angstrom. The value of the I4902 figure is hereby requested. 48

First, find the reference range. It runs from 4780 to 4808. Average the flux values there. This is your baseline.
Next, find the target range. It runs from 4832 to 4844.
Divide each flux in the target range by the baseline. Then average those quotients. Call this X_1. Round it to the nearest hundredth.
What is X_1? 1.03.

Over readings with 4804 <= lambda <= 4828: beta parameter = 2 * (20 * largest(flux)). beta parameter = 1348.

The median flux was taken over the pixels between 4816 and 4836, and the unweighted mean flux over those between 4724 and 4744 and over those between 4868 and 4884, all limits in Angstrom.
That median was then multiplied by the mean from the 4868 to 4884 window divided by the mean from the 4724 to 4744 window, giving 29.5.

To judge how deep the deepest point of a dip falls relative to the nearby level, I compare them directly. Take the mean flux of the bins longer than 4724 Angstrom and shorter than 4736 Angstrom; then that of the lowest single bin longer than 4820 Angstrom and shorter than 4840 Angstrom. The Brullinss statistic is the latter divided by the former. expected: 0.96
